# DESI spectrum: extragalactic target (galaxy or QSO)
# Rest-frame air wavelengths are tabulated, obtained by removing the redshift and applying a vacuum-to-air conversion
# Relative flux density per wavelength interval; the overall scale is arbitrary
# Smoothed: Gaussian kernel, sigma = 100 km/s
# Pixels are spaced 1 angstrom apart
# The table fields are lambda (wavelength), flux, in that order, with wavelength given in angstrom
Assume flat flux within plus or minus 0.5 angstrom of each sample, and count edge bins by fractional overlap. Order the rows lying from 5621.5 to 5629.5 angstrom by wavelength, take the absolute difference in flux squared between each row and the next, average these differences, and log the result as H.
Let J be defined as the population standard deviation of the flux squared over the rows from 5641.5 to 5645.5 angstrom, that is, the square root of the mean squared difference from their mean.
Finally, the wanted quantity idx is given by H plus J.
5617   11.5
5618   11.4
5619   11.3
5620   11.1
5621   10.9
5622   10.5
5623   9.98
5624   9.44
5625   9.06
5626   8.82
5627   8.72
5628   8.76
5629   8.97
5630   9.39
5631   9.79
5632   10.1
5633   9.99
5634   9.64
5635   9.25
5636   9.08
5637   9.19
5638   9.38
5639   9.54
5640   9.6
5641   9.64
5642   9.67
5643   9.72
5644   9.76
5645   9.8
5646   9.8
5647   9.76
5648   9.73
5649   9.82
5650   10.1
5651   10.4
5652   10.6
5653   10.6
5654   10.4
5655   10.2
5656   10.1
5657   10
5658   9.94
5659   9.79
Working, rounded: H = 5.5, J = 1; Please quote 6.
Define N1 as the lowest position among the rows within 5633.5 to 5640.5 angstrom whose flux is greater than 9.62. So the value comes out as 5634 angstrom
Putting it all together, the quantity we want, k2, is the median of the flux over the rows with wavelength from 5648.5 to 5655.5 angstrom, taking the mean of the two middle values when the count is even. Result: 10.4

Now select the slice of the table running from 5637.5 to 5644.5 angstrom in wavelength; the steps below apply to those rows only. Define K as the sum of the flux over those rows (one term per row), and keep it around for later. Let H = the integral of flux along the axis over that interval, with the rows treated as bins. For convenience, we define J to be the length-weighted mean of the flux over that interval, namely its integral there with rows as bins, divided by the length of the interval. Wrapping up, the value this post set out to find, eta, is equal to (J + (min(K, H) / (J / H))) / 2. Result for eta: 240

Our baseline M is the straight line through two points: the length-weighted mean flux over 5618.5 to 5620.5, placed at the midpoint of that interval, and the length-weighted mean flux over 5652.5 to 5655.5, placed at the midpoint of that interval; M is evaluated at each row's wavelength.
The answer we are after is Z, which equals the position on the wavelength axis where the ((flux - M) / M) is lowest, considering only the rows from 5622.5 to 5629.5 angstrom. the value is 5627 angstrom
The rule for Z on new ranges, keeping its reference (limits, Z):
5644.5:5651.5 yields 5648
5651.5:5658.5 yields 5658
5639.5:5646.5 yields 5640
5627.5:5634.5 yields 5628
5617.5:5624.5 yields 5624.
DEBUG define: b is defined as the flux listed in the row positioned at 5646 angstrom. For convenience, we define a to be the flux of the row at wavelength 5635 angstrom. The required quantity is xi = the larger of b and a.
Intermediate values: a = 9.25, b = 9.8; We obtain 9.8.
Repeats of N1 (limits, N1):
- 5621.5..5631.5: 5622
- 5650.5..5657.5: 5651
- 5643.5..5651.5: 5644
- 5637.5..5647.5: 5641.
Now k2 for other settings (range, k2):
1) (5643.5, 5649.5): 9.8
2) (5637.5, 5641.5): 9.6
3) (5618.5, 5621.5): 11.1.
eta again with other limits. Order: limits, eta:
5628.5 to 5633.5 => 125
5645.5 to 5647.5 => 24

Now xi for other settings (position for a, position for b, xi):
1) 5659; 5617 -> 11.5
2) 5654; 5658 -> 10.4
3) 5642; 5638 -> 9.7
